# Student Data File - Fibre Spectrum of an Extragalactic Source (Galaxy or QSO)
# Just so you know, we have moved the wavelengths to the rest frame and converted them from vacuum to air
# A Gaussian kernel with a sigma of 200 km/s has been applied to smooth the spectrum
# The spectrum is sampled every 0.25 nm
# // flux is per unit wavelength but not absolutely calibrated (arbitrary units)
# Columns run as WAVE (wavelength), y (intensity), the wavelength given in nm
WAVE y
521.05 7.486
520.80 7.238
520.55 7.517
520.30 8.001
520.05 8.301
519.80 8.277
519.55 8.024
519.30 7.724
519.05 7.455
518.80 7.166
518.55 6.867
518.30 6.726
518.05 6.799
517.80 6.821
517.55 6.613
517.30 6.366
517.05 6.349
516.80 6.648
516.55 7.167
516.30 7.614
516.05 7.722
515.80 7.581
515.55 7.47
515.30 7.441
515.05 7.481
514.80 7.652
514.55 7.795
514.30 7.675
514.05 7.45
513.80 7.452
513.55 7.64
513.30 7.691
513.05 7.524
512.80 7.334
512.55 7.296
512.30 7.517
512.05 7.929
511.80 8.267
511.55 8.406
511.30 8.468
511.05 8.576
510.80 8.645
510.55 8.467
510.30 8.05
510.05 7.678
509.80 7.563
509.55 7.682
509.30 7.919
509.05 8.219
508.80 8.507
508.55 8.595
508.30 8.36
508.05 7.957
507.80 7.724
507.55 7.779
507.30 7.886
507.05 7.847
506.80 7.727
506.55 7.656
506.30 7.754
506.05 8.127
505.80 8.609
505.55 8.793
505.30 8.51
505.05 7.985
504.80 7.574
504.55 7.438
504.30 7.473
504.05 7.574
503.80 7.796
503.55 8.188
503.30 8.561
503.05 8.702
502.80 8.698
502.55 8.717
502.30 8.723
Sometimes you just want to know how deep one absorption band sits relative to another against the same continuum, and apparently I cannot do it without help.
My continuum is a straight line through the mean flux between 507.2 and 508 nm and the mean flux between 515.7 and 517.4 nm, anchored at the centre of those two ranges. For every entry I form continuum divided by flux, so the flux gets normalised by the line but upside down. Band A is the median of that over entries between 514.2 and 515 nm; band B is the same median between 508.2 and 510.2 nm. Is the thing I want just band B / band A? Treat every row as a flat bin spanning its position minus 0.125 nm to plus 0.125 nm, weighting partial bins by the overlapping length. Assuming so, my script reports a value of 1.01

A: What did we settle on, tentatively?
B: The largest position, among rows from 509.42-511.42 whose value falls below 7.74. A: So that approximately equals 510.05 nm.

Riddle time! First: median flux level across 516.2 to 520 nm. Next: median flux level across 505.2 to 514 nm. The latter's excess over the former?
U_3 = 1.1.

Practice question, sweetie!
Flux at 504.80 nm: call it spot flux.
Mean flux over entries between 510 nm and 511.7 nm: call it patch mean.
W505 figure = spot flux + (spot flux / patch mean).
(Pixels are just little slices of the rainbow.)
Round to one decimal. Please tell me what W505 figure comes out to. 8.5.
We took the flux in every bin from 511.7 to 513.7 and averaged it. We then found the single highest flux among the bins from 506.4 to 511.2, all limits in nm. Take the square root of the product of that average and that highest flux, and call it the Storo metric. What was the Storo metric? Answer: 8.1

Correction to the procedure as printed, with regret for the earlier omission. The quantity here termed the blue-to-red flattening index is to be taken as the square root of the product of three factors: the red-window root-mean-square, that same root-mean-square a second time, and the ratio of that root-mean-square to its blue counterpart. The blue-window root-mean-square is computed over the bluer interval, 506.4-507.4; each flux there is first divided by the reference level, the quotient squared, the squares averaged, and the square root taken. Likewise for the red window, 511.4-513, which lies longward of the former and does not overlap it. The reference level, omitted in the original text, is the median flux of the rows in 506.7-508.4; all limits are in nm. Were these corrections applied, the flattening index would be 1.00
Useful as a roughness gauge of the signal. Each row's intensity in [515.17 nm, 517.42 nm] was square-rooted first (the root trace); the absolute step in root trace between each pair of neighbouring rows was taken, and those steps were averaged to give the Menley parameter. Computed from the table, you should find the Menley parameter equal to 0.039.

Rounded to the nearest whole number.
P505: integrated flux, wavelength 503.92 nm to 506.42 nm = 20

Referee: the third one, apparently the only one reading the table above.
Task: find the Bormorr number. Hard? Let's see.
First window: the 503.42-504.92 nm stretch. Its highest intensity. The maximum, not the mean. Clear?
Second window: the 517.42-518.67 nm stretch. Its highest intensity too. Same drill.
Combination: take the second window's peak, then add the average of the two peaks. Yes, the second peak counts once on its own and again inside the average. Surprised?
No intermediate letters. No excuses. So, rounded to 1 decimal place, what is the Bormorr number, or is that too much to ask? 14.4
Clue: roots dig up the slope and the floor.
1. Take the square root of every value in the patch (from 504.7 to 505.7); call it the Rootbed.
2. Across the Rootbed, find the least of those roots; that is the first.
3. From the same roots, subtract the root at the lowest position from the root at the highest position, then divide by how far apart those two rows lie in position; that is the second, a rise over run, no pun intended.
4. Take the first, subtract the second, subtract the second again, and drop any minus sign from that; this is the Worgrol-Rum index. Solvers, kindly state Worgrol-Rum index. 2.18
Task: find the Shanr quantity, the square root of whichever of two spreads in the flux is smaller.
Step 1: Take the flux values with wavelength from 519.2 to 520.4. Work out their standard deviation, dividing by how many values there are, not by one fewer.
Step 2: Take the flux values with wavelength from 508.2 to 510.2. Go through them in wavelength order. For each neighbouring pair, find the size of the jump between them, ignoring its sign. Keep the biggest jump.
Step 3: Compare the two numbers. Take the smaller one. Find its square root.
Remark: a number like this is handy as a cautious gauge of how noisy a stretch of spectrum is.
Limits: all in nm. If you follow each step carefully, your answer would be 0.46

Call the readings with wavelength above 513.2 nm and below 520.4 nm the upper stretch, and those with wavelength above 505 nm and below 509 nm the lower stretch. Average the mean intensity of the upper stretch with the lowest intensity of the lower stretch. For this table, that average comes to 7.52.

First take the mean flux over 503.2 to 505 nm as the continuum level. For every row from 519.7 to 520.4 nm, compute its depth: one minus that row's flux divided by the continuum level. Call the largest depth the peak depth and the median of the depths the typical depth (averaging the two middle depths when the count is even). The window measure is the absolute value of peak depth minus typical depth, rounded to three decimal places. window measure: 0.035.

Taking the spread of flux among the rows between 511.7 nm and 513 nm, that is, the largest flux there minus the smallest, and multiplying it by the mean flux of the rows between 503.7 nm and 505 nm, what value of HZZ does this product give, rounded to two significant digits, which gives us 7.4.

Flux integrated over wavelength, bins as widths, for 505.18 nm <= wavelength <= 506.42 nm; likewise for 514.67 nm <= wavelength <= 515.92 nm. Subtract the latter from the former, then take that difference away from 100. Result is 99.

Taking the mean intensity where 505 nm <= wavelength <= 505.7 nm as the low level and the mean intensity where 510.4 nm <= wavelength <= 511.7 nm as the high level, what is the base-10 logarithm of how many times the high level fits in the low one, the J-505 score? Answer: 0.00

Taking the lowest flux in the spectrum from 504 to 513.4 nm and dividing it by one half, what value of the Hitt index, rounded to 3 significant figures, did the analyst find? 14.6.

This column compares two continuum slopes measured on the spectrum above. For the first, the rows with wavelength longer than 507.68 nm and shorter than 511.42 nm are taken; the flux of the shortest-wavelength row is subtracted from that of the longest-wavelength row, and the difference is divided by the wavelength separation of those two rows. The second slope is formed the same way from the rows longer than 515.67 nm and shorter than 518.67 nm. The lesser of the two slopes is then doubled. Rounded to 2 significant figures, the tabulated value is -0.52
